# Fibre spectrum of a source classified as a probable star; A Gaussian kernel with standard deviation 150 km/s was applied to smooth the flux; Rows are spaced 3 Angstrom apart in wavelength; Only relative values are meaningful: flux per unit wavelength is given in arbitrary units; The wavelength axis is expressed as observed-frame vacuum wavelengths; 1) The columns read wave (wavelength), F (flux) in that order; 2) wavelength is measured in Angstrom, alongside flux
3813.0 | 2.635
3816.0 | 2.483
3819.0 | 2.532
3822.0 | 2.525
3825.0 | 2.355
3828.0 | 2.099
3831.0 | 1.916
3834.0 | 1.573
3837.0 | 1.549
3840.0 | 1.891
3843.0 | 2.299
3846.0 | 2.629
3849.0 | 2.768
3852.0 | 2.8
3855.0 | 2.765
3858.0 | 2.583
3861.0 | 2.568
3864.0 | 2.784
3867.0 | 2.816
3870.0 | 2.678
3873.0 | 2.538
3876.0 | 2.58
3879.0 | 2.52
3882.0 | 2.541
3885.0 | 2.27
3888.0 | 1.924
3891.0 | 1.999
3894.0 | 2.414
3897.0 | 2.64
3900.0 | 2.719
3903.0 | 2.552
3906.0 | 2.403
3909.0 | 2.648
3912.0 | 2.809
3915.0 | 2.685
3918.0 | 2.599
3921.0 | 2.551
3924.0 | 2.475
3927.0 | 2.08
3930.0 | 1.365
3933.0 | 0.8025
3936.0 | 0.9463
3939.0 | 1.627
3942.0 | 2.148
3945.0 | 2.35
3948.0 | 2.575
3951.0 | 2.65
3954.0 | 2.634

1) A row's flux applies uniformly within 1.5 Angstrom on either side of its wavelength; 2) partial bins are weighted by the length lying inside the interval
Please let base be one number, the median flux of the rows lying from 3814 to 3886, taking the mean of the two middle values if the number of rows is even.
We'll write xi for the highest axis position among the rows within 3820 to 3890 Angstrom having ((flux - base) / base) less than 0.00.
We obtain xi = 3888.0 Angstrom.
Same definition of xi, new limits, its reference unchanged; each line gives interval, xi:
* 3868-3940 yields 3939.0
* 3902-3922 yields 3906.0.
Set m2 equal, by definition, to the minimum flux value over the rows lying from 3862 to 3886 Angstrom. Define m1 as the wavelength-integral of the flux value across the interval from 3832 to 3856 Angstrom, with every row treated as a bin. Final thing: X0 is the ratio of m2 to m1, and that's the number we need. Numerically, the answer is 0.042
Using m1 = 54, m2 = 2.27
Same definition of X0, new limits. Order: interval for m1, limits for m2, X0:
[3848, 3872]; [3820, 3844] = 0.024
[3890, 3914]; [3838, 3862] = 0.031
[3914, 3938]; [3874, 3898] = 0.042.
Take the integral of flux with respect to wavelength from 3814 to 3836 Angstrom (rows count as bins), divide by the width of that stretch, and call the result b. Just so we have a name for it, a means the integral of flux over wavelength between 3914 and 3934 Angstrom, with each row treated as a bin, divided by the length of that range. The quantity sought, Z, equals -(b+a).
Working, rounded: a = 2.10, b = 2.2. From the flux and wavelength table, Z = -4.30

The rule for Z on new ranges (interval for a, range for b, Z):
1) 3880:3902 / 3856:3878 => -5.02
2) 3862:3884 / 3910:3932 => -4.96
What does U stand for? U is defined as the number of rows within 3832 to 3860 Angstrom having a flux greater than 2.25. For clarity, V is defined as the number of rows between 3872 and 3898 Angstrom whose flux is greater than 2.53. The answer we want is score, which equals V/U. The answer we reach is 0.67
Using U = 6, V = 4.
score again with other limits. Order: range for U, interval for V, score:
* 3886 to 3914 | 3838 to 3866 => 1.00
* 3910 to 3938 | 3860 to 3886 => 1.40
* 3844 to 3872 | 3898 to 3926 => 0.78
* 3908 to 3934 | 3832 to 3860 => 0.83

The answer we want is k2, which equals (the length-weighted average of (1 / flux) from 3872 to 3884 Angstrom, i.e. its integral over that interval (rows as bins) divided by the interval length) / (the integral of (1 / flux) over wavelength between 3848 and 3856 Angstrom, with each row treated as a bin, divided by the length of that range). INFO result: 1.1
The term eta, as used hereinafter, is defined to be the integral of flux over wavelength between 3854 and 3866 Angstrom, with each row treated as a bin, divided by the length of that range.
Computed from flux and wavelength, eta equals 2.68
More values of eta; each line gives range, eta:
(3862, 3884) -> 2.63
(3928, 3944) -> 1.43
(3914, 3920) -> 2.63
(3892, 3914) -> 2.59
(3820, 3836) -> 2.09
